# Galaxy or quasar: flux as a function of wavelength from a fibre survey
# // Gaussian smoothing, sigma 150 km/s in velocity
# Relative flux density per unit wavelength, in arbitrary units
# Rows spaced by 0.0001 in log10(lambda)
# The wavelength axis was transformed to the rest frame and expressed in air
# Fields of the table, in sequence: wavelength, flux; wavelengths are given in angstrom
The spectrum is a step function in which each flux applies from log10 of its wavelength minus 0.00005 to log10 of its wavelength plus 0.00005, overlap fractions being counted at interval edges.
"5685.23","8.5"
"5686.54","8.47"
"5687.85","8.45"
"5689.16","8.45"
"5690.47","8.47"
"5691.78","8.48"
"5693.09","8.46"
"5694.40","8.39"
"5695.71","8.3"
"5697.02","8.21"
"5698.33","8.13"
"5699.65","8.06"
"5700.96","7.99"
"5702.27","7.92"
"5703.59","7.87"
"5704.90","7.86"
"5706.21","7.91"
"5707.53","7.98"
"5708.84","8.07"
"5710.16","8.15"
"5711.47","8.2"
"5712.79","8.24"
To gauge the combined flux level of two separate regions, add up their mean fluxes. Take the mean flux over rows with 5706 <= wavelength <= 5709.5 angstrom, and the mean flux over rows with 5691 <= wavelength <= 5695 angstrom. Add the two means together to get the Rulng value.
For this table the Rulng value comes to 16.4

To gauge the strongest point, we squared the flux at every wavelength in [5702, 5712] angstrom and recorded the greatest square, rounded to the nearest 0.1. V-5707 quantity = 67.2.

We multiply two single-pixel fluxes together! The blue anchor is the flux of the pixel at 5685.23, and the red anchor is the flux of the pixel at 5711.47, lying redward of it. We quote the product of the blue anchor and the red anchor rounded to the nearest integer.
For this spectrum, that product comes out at 70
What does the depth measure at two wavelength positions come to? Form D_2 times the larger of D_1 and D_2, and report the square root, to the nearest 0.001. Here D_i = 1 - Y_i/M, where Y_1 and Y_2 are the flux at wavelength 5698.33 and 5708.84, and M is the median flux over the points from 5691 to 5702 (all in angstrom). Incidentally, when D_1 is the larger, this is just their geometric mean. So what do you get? 0.022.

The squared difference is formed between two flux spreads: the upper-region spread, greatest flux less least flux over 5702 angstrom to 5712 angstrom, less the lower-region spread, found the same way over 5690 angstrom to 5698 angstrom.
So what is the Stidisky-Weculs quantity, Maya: 0.005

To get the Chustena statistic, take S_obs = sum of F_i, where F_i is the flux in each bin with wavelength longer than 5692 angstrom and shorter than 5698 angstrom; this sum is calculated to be 33.4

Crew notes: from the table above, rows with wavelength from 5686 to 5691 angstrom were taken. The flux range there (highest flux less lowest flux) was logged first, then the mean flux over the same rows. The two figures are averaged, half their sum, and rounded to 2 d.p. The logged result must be 4.24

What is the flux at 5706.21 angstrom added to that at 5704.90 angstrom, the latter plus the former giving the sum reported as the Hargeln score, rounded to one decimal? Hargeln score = 15.8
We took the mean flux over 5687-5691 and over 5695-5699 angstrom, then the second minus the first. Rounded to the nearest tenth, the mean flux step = -0.2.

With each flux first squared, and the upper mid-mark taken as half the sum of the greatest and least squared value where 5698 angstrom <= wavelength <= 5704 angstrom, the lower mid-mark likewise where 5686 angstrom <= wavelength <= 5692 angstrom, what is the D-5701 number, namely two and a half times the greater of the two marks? 179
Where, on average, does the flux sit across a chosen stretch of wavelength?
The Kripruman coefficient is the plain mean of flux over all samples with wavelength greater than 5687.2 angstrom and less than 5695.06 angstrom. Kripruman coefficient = 8.45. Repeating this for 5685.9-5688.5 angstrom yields 8.46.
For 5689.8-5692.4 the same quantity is 8.48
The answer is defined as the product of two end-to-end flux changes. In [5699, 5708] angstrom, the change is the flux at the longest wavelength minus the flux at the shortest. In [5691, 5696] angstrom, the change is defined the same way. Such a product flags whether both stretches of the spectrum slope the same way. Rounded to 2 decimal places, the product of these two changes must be 0.01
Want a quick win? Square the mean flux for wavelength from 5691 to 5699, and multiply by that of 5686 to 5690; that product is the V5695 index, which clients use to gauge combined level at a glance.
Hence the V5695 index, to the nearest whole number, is 587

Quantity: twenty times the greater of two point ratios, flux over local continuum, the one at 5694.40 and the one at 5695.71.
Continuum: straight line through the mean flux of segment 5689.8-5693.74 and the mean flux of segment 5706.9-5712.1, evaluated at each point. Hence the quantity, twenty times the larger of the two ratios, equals 19.9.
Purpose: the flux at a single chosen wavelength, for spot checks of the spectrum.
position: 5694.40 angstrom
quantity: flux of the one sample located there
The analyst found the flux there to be 8.39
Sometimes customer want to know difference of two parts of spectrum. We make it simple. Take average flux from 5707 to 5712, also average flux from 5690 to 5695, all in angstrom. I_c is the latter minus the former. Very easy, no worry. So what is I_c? 0.35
